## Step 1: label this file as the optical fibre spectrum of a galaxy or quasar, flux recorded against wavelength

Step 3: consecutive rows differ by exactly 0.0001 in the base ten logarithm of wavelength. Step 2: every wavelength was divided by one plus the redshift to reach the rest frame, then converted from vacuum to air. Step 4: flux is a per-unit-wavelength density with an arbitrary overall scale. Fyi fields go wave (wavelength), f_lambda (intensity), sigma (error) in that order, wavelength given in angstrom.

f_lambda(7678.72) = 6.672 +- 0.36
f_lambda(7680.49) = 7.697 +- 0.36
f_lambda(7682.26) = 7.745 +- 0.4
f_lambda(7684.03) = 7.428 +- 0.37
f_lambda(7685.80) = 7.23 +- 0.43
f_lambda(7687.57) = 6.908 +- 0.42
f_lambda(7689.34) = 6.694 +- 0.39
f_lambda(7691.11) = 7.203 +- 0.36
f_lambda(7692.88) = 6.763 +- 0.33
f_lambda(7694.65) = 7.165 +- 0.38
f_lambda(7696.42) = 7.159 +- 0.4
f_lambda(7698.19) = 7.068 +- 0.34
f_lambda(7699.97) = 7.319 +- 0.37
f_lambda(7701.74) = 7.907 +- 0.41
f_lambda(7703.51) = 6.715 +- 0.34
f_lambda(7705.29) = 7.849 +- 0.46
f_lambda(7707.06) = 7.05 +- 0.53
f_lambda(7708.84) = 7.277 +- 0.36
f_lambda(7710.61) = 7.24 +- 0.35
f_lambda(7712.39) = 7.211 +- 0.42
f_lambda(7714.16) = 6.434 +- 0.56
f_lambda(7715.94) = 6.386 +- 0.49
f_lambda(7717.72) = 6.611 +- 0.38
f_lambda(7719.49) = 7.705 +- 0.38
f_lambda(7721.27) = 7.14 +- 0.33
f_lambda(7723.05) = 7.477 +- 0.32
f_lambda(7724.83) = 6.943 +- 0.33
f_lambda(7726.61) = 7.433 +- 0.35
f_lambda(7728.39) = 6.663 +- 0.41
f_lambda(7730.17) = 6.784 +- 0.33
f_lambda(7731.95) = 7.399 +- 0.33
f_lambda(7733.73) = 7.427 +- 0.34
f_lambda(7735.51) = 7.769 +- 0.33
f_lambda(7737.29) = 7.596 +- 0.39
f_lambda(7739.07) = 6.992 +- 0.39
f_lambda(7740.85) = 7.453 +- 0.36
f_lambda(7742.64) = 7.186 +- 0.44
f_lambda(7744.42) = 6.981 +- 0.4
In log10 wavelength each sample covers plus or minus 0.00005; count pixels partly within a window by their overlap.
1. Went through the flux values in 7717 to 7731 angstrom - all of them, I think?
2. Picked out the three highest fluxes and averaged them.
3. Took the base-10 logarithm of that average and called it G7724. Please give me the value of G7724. 0.877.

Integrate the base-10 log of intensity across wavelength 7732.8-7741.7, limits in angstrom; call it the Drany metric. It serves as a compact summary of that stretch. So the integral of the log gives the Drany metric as 8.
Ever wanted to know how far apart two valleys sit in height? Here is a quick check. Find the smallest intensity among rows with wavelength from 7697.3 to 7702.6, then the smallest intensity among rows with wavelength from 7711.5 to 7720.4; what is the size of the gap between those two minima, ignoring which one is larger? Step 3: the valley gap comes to 0.7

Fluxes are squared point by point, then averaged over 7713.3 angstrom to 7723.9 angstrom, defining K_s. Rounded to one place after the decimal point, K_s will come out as 48.7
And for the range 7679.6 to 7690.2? 53.2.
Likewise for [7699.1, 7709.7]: 54.2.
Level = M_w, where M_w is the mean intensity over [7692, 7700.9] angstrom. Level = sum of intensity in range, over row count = 7.1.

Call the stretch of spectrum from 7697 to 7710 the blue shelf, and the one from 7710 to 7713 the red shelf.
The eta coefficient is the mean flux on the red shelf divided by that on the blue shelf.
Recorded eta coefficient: 0.99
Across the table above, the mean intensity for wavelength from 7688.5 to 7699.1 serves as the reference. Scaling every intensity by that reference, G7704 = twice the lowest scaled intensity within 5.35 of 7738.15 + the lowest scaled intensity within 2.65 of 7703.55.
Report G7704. 2.95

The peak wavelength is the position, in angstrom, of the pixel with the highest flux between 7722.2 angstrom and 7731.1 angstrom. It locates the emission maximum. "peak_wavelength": 7723.05 angstrom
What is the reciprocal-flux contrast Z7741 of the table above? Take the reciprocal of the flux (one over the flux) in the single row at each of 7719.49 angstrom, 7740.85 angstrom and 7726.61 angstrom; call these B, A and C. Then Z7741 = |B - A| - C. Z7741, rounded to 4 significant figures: -0.1301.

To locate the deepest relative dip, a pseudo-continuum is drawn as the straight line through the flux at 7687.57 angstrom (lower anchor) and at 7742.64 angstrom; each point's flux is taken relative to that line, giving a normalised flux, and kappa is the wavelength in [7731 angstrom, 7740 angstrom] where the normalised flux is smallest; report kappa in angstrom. 7739.07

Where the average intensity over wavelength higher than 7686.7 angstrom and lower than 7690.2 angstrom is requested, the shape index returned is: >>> 6.80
